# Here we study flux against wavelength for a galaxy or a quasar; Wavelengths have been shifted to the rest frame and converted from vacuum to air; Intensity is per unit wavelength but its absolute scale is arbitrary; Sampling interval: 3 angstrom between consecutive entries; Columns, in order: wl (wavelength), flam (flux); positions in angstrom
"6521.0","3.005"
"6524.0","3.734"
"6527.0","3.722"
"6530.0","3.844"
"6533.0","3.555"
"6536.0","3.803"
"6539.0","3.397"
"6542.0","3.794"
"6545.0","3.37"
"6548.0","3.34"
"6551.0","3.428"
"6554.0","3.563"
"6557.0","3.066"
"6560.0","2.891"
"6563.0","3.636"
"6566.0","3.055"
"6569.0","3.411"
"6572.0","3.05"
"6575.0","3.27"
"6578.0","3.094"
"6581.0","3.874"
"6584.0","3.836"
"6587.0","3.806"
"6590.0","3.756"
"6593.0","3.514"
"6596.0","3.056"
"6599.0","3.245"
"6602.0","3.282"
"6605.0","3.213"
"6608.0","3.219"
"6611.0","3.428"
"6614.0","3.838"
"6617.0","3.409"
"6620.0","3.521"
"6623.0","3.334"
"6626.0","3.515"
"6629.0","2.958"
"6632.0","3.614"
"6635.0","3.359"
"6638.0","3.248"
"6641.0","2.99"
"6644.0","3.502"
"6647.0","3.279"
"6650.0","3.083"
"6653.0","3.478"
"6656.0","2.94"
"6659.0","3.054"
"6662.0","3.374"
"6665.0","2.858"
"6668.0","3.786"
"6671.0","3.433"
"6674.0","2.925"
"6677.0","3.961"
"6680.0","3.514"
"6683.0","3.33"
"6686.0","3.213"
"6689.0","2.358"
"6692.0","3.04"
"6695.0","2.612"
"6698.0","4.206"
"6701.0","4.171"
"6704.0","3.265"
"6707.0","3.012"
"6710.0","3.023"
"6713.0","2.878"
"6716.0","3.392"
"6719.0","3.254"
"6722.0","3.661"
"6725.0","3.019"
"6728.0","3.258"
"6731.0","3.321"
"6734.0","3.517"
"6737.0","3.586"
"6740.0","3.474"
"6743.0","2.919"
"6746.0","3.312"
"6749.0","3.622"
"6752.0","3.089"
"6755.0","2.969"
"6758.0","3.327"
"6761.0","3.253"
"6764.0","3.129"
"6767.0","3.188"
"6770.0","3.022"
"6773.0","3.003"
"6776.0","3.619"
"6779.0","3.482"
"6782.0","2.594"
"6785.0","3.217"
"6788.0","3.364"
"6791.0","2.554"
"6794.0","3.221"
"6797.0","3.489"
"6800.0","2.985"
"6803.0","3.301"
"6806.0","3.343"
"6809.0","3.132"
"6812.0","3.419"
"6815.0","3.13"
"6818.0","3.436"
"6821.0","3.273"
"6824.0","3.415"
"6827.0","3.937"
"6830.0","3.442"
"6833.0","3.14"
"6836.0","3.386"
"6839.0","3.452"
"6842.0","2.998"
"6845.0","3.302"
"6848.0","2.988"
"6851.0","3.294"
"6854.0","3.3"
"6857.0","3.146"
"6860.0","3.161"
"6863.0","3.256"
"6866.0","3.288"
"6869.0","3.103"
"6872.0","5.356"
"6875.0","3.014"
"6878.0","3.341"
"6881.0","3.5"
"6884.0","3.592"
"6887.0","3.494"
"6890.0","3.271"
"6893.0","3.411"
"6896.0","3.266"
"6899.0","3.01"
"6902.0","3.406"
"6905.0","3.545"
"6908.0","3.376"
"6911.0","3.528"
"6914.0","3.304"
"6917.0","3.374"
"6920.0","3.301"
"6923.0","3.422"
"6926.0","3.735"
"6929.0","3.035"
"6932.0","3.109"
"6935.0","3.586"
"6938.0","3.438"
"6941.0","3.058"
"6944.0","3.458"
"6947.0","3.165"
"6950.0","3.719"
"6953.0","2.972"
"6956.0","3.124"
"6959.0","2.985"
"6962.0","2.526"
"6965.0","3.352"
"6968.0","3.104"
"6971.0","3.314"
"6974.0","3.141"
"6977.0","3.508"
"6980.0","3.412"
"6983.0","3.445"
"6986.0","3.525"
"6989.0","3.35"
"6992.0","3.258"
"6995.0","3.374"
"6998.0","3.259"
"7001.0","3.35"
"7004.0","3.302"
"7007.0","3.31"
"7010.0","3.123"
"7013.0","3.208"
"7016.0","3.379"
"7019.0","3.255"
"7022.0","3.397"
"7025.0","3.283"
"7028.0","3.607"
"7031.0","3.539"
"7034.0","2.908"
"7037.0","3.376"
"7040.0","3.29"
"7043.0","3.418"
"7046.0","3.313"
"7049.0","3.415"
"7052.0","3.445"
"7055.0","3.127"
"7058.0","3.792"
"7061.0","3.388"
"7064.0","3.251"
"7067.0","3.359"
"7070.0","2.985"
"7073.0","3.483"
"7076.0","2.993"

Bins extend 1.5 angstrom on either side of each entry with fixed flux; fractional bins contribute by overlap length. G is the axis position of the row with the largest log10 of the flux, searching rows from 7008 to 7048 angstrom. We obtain 7028.0 angstrom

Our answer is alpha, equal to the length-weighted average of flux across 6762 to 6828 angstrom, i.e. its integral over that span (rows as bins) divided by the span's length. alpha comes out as 3.23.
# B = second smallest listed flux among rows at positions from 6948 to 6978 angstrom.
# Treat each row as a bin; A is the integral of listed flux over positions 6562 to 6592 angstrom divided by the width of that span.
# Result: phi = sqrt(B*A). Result 3.21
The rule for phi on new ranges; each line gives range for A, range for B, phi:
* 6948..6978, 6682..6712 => 2.88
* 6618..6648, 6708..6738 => 3.17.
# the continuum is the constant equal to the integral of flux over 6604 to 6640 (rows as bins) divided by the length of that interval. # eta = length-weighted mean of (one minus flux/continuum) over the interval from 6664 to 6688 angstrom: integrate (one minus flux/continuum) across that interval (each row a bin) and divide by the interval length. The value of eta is 0.01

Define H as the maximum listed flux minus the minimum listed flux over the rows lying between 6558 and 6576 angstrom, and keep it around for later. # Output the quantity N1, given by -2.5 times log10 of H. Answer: 0.3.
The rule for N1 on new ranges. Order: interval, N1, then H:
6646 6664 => 0.7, 0.5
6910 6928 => 0.9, 0.4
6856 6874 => -0.9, 2.3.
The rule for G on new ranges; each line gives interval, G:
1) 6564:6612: 6581.0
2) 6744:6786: 6749.0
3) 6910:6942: 6926.0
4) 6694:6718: 6698.0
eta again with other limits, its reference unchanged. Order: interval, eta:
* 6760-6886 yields 0.03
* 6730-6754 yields 0.01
